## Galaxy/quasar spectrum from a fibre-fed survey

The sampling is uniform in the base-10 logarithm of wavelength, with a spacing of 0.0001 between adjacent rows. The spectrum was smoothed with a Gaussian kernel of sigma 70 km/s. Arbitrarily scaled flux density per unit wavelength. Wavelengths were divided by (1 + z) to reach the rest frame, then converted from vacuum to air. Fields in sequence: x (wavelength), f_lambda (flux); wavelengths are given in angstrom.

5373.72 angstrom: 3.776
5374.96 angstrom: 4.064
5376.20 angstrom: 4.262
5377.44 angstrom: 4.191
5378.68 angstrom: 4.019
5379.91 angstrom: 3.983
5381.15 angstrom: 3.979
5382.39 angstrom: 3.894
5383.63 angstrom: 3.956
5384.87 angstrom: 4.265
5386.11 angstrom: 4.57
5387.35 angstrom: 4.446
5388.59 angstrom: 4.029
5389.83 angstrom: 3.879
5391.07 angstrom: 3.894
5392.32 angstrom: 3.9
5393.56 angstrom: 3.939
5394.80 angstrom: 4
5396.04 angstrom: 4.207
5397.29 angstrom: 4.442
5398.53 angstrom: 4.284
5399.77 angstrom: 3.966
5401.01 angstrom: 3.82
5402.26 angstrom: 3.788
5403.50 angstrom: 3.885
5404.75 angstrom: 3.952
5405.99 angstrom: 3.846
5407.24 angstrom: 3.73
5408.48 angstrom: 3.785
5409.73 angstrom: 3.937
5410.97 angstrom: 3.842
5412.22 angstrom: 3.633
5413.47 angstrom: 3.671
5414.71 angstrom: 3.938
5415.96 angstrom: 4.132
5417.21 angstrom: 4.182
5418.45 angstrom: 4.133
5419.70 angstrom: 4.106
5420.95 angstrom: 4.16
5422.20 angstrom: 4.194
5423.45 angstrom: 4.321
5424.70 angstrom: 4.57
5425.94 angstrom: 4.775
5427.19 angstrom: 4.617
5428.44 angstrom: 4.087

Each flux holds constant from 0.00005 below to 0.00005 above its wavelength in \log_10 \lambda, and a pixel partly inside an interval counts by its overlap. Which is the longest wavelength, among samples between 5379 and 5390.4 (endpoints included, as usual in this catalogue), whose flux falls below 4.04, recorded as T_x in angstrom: 5389.83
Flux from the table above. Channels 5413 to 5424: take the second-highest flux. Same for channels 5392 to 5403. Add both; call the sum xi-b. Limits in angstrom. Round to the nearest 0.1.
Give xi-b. 8.5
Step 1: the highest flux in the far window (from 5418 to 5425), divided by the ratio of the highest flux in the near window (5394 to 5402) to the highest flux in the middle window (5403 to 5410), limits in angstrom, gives 4.07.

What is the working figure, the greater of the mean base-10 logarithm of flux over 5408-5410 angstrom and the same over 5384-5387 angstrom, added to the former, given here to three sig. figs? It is 1.23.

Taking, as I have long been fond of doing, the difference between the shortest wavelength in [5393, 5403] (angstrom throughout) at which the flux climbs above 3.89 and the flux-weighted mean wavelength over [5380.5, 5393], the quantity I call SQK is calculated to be 6.9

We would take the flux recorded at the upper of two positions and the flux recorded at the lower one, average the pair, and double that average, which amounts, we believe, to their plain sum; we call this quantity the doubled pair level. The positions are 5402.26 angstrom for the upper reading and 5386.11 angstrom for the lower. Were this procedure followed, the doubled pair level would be 8.4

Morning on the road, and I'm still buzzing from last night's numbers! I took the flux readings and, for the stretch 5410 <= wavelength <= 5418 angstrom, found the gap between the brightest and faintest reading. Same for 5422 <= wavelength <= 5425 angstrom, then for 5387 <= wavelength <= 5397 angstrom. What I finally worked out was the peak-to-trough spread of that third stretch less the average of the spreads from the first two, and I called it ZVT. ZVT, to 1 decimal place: 0.1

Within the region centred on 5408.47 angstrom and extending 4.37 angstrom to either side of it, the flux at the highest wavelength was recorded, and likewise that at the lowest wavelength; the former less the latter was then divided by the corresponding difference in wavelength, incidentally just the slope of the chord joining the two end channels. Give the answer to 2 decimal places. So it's -0.04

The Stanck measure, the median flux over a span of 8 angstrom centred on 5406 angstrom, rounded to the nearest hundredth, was 3.85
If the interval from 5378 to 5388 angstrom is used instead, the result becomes 4.00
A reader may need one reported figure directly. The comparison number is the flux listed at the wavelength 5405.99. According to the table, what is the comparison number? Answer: 3.846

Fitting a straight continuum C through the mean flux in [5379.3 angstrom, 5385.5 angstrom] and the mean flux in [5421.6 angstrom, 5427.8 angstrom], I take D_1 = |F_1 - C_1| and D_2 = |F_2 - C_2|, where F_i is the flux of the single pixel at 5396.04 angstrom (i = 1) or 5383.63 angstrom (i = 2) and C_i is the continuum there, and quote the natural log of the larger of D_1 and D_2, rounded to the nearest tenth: -2.6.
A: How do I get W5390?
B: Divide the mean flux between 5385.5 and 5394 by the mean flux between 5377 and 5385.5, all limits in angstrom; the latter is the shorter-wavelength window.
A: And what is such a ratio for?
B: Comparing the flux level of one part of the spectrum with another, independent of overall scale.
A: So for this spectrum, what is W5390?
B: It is 1.013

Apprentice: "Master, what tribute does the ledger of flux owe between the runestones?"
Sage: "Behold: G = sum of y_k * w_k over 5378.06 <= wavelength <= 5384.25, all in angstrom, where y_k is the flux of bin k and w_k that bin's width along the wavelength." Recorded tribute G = 24.6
